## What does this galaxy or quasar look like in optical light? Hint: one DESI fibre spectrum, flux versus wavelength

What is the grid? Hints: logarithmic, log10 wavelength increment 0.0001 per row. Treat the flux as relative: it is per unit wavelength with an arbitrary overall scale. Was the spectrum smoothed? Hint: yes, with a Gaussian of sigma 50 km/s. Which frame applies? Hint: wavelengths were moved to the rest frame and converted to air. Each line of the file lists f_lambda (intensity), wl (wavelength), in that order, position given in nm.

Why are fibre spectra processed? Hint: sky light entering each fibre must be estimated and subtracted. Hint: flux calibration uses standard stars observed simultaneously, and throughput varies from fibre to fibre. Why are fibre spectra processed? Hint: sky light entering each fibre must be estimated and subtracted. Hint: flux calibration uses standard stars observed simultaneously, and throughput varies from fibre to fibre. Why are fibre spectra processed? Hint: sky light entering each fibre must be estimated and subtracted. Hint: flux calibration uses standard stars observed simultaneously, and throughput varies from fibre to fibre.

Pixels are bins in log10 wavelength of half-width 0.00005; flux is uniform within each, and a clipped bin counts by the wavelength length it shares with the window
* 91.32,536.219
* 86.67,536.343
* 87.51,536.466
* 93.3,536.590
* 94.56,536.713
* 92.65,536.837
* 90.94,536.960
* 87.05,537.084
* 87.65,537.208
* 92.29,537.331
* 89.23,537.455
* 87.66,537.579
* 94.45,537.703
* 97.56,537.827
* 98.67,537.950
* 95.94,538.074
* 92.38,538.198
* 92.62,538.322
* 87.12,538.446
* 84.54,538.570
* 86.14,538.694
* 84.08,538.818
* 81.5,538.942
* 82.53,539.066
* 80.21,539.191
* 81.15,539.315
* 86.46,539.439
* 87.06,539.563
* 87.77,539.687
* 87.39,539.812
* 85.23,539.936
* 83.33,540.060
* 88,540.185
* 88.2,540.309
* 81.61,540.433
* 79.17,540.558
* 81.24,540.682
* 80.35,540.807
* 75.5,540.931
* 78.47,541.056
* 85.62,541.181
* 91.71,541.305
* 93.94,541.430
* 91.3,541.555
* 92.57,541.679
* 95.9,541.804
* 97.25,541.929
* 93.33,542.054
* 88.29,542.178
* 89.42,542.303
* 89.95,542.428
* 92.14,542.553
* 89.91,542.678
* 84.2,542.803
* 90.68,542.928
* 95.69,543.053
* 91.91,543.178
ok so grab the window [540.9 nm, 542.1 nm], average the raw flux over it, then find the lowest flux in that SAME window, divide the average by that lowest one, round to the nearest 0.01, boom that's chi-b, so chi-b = 1.19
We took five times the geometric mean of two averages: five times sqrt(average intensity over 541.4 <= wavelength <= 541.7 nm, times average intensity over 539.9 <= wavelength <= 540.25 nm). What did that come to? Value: 445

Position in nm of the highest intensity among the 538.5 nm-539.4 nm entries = 538.694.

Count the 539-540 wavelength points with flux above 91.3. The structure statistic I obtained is 0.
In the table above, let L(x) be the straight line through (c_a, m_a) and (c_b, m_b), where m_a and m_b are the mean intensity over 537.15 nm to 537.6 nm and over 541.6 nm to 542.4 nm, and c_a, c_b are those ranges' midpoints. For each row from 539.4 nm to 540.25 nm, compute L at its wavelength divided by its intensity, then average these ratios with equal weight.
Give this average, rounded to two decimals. 1.05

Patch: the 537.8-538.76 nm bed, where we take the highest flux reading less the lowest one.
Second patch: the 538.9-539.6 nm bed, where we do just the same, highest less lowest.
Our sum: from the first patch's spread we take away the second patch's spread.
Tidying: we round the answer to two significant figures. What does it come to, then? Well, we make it 7.3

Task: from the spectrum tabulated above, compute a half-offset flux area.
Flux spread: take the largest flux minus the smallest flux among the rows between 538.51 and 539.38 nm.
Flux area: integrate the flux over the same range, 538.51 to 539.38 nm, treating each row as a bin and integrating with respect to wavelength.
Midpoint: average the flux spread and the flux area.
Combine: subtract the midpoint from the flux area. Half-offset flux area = 33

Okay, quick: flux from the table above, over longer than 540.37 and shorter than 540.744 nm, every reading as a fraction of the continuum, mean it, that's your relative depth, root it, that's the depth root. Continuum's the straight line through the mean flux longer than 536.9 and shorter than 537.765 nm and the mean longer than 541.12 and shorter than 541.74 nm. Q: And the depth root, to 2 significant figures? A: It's 0.94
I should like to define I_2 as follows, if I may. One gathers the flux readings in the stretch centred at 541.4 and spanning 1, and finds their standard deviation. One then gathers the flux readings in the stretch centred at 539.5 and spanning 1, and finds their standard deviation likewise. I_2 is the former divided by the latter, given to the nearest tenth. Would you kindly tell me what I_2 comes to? 2.5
